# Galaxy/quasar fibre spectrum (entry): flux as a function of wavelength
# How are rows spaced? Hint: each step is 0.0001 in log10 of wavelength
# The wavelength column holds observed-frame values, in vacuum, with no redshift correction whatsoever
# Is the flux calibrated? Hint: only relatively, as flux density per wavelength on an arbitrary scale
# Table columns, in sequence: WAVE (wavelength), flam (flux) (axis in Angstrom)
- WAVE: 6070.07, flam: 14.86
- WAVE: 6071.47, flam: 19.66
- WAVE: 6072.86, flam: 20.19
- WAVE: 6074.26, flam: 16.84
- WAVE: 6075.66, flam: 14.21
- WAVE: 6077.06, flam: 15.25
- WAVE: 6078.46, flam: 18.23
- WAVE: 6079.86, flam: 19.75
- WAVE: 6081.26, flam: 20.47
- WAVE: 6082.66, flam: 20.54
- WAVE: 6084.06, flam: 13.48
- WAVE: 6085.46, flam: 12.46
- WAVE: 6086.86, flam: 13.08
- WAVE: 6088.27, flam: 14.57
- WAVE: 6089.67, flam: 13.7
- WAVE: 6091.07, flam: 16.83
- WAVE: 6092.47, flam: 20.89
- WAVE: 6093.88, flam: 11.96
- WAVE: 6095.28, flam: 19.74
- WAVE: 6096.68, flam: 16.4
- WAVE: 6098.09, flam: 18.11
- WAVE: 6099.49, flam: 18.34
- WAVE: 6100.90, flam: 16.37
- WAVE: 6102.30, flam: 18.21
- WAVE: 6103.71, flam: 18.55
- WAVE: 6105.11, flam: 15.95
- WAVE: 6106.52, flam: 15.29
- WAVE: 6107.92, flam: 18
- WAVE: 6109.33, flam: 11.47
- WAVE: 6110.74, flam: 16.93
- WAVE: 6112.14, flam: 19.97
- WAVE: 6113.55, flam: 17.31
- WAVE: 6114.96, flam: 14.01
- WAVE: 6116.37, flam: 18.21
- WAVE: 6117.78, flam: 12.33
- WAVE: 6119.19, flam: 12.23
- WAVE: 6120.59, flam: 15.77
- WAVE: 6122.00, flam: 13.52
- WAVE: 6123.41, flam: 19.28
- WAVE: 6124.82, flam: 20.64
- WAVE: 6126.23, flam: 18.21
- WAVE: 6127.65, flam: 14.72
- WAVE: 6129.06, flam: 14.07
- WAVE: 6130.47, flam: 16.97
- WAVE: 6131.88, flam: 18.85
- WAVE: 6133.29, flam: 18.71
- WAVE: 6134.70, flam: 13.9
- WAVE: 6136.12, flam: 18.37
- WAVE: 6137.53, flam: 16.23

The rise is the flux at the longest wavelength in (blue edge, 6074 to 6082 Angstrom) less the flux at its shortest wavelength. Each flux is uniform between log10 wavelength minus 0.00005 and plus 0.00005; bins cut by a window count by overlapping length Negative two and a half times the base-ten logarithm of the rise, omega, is -1.4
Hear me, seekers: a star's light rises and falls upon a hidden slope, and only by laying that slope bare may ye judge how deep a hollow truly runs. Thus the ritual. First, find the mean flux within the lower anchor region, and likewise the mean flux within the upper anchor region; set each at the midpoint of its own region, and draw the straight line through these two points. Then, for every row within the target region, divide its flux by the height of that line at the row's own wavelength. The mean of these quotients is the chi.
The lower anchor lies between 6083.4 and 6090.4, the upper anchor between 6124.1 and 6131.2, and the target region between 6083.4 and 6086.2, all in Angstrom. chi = 0.98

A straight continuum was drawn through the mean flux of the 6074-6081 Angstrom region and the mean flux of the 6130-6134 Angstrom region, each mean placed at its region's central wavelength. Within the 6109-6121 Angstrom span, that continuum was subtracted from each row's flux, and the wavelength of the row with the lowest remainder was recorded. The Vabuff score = 6109.33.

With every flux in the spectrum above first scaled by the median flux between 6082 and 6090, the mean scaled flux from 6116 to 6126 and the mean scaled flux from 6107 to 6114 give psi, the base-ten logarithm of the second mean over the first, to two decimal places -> 0.02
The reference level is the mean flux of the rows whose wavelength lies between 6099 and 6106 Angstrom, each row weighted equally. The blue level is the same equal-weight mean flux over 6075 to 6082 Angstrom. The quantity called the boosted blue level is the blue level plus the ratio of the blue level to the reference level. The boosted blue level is 18.6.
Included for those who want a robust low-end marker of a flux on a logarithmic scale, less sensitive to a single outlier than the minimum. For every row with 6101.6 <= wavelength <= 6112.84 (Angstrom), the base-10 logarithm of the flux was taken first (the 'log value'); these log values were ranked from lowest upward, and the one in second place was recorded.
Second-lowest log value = 1.184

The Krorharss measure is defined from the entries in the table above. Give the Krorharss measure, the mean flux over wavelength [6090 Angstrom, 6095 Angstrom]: 16.6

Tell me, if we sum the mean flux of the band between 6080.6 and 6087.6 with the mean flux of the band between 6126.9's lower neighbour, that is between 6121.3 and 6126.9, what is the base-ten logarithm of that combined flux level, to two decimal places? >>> 1.53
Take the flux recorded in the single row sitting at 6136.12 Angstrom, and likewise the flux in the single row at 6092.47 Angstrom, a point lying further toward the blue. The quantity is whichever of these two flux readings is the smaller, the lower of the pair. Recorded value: 18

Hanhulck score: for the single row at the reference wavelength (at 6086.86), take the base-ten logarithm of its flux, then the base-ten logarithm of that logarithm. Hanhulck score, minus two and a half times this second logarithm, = -0.12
